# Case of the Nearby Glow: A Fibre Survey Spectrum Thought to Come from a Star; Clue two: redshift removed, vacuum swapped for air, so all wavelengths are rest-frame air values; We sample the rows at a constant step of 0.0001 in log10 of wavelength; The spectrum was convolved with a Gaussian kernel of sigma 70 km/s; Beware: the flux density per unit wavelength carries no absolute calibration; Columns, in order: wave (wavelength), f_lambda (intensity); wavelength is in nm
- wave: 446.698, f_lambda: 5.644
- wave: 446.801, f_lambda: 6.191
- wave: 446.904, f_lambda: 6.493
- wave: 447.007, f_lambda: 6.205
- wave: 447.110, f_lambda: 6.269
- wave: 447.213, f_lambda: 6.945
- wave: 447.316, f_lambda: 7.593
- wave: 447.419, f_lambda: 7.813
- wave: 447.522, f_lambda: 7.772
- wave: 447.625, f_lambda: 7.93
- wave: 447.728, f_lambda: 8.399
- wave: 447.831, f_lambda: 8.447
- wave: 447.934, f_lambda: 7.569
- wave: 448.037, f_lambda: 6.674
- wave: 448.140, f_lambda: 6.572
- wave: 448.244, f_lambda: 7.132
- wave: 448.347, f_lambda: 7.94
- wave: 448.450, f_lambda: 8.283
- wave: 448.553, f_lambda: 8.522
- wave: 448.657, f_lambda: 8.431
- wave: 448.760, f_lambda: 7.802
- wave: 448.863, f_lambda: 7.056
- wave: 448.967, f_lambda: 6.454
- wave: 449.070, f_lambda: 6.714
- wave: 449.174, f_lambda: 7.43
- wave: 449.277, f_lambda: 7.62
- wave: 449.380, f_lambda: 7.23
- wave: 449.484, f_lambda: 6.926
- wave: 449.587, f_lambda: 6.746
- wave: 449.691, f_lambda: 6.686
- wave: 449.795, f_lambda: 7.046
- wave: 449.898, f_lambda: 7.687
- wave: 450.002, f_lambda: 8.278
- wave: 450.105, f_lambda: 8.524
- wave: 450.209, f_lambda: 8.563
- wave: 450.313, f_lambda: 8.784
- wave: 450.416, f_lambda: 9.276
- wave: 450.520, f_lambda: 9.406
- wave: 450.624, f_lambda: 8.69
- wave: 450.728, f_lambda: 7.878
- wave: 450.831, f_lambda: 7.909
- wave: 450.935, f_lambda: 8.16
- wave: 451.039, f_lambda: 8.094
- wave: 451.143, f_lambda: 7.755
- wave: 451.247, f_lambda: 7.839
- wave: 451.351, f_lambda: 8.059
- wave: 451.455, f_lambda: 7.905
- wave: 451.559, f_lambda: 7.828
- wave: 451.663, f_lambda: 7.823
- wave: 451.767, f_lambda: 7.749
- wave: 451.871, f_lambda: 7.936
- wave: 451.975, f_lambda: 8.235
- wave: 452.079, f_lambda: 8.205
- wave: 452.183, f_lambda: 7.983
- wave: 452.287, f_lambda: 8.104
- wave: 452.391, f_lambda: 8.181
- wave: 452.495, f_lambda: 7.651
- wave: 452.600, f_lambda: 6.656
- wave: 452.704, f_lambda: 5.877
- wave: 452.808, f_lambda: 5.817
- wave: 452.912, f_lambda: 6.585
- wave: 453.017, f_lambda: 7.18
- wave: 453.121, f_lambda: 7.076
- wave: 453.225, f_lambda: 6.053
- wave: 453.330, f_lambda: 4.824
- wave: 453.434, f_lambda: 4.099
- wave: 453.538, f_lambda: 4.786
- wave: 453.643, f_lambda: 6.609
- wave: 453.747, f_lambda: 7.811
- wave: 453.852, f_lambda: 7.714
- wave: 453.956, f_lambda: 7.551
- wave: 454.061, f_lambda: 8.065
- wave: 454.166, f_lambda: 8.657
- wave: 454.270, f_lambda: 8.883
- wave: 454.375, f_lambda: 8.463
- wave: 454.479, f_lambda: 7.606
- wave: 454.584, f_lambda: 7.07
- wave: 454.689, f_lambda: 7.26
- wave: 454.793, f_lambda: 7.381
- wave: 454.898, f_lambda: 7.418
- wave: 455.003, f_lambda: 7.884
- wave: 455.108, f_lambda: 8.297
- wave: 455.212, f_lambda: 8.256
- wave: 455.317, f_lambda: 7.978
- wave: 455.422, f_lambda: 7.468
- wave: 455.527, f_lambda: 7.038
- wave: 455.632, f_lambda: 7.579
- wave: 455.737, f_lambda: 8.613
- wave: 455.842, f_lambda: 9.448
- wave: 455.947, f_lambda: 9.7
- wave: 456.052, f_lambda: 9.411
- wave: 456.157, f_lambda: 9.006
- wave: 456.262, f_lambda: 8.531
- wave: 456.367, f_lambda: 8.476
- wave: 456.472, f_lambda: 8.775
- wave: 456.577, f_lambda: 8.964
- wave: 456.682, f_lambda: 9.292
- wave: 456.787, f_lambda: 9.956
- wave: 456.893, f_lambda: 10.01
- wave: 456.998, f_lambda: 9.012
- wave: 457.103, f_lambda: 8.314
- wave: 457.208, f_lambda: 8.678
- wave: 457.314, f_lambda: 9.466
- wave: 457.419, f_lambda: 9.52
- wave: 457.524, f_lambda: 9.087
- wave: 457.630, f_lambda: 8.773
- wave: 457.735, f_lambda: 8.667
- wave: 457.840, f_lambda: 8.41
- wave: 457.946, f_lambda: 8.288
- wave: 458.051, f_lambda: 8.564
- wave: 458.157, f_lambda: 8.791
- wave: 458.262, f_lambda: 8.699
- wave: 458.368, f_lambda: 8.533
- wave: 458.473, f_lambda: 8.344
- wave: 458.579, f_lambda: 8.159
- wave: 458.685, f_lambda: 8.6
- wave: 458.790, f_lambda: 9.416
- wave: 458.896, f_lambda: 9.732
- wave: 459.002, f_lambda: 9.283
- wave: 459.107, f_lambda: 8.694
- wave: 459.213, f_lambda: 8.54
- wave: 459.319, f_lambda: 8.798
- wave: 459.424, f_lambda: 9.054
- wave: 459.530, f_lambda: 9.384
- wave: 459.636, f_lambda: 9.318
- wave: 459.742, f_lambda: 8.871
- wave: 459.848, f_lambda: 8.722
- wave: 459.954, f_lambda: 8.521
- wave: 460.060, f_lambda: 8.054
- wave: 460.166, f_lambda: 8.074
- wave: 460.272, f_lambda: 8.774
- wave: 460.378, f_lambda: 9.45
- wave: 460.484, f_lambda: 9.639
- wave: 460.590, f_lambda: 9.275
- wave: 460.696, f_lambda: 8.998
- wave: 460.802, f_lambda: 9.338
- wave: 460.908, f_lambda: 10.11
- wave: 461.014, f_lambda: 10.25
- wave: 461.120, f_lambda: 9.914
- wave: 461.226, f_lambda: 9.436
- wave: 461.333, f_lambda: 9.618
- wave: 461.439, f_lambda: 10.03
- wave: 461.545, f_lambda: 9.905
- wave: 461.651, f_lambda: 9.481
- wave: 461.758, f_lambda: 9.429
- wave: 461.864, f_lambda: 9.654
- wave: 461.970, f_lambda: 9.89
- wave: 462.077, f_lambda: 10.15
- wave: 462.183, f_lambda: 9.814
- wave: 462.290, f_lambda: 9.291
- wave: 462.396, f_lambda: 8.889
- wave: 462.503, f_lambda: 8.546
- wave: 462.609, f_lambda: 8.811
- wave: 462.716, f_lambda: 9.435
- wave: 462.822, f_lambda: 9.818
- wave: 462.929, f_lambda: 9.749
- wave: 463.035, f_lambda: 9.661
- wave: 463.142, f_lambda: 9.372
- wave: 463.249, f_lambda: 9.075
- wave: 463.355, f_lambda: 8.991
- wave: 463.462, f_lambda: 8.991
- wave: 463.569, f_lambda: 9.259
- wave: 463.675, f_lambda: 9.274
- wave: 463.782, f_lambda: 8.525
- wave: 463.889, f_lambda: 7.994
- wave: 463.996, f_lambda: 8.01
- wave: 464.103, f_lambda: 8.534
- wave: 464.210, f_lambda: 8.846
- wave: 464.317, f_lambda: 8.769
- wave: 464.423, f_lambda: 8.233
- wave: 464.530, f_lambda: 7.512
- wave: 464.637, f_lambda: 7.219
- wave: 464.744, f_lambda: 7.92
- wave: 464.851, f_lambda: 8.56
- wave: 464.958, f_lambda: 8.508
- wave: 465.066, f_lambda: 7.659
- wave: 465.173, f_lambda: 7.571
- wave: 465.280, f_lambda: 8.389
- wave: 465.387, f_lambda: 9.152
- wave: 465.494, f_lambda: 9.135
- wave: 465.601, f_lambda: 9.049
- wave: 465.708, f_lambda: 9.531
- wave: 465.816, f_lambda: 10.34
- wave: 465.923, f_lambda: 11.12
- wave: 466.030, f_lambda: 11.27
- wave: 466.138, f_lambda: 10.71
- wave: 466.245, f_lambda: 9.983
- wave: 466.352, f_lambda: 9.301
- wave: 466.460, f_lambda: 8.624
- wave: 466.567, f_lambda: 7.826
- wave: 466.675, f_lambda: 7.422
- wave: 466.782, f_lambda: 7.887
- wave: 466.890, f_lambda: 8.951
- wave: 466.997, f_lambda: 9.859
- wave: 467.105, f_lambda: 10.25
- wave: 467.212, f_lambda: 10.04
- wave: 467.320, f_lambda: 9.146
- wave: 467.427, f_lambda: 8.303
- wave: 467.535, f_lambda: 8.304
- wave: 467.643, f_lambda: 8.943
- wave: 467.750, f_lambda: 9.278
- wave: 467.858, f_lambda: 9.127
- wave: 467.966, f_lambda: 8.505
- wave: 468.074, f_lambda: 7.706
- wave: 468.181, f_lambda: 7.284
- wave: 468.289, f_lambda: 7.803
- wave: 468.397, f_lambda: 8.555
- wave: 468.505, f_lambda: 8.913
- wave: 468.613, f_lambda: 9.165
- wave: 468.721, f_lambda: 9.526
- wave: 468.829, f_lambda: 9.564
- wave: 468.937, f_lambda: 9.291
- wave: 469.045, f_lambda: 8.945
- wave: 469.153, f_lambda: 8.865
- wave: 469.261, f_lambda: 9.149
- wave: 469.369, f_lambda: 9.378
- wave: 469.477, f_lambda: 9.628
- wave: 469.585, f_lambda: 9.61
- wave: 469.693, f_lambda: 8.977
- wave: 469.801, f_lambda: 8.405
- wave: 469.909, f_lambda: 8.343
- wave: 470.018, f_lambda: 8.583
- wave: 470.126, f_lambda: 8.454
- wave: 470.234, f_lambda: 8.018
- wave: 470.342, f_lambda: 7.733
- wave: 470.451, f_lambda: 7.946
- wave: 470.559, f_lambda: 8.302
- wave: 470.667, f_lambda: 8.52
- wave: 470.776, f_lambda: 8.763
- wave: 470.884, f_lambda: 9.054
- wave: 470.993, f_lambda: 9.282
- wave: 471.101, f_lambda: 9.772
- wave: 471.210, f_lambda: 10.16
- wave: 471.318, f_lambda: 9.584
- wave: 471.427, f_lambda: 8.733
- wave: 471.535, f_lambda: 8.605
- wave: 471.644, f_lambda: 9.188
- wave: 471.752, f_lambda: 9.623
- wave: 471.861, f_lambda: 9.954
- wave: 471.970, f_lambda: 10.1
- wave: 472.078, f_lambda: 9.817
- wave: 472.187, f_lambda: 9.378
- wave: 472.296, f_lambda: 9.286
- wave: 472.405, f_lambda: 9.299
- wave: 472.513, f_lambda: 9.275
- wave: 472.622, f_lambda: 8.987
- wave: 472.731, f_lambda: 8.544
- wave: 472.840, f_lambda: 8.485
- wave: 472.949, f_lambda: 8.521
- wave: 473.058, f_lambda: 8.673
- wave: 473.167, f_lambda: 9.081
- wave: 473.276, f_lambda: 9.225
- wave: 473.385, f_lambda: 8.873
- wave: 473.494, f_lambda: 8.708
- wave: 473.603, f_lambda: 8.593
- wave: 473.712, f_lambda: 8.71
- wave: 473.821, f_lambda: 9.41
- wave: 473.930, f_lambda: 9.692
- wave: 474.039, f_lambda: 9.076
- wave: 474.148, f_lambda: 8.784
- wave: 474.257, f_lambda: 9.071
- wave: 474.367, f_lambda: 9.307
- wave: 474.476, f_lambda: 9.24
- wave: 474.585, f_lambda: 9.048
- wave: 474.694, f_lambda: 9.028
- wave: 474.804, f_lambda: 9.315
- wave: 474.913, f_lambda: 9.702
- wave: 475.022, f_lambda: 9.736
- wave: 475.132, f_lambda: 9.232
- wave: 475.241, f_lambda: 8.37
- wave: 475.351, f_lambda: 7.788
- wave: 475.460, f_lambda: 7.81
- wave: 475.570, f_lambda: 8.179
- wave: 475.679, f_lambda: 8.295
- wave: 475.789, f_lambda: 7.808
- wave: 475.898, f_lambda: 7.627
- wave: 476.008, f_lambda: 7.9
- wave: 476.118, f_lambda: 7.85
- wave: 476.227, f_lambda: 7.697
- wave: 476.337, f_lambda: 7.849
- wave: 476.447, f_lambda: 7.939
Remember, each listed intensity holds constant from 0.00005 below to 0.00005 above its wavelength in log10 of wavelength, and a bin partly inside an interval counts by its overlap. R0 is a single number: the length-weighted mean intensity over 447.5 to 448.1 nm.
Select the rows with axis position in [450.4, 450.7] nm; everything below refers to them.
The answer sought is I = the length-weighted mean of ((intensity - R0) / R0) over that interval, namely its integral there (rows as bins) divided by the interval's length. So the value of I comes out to 0.16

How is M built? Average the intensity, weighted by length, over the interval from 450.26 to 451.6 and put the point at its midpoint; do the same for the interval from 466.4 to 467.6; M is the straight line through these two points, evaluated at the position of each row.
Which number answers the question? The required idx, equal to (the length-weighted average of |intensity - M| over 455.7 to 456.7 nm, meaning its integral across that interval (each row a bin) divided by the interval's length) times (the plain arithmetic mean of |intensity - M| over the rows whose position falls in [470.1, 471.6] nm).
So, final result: 0.3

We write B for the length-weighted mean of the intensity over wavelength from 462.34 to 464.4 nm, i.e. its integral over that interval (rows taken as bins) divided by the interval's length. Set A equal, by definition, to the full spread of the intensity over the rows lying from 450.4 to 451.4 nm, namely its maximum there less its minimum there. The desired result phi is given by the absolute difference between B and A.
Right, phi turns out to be 7.3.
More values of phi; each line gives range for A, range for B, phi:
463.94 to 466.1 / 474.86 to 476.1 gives 4.3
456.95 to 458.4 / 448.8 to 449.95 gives 5.8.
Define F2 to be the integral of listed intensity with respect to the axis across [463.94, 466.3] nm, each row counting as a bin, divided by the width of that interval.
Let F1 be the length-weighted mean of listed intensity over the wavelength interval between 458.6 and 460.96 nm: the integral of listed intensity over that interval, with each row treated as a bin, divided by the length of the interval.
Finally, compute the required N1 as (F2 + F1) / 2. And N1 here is 8.96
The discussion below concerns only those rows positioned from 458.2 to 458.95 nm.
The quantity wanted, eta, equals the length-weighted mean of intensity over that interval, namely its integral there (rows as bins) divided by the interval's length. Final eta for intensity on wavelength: 8.8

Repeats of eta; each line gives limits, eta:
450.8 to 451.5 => 8.0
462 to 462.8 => 9.3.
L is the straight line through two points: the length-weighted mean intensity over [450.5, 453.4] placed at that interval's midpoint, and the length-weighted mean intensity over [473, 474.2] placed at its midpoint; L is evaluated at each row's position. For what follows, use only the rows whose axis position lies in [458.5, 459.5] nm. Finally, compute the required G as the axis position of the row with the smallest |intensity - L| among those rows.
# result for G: 458.579 nm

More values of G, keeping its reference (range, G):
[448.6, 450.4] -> 449.380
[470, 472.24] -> 470.776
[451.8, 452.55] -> 452.495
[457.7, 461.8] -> 460.166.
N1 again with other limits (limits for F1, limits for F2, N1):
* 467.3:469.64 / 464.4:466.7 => 8.87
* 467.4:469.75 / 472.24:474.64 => 8.93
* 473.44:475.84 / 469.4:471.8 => 8.87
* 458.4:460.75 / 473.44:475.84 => 8.88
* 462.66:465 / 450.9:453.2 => 8.15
